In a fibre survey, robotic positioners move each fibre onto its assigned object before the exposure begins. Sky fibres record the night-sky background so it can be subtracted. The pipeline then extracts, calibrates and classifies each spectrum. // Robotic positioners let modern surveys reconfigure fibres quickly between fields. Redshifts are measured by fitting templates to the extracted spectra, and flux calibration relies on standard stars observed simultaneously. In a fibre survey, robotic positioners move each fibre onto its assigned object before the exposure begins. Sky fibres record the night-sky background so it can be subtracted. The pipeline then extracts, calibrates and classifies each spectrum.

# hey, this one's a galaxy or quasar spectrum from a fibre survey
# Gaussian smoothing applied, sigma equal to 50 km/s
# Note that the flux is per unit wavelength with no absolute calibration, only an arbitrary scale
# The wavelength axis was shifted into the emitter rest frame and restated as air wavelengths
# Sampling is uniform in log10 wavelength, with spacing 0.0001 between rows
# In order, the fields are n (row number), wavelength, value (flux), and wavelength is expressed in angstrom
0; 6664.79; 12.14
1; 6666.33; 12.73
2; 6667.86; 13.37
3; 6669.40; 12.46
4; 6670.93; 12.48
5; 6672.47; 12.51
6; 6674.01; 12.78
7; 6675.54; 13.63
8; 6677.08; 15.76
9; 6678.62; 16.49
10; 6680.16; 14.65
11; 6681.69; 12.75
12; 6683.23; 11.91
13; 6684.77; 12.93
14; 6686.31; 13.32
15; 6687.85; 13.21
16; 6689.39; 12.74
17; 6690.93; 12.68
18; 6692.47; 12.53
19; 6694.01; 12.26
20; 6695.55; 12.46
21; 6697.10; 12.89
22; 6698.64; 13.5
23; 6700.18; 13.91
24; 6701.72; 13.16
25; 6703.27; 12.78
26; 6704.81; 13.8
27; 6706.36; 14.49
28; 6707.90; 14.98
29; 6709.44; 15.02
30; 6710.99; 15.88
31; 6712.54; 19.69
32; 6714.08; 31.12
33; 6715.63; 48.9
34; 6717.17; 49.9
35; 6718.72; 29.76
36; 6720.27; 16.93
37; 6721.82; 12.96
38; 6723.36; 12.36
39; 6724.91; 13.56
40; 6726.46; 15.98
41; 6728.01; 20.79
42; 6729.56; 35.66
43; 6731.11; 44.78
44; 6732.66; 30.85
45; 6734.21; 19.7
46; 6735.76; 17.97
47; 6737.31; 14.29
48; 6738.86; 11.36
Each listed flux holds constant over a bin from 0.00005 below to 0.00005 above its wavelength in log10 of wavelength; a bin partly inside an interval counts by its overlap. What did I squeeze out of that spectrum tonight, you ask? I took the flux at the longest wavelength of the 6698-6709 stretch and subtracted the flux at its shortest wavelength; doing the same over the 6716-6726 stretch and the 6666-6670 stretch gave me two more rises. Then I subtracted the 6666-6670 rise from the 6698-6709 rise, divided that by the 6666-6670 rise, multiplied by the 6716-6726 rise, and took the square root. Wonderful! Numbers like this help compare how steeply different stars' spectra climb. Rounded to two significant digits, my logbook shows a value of 15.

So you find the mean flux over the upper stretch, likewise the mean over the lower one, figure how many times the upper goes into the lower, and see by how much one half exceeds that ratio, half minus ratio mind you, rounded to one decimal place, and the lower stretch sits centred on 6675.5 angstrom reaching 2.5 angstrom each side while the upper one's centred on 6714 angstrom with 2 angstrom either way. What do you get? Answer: 0.1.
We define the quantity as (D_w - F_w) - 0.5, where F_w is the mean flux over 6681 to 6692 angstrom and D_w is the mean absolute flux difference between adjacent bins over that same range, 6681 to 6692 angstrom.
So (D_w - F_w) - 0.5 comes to -12.8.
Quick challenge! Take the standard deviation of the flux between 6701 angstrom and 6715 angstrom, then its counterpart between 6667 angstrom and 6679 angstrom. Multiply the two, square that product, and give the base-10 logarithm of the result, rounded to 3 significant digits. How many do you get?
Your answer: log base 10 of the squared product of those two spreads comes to 1.81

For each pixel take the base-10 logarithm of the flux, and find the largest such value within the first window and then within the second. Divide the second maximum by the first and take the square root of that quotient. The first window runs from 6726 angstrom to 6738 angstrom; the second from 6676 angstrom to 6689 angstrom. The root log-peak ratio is 0.86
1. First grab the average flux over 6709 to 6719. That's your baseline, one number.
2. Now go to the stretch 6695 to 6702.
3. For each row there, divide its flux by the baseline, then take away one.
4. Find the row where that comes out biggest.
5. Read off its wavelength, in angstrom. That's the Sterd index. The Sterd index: 6700.18 angstrom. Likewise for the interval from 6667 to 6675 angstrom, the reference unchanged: 6667.86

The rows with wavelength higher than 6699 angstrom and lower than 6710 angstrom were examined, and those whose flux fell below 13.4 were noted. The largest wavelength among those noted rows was 6703.27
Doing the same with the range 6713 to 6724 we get 6723.36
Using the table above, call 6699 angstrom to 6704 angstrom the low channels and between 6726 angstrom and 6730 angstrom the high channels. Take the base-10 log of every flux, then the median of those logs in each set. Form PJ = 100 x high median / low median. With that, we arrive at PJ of 118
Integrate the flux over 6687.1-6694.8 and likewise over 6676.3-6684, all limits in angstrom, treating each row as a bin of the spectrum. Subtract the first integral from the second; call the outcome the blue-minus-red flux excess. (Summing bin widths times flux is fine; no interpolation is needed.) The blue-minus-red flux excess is 12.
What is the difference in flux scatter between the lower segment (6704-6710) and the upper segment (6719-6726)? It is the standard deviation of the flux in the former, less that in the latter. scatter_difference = -1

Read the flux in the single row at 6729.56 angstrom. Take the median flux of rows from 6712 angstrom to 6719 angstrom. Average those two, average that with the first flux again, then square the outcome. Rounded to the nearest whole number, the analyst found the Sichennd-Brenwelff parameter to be 1192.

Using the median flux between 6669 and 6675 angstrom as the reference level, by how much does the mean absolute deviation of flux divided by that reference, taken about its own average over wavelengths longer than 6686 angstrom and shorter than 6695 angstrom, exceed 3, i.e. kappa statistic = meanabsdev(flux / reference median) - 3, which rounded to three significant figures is -2.97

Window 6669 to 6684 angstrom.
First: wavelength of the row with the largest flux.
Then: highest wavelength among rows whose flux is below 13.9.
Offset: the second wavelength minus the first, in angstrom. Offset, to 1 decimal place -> 4.6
